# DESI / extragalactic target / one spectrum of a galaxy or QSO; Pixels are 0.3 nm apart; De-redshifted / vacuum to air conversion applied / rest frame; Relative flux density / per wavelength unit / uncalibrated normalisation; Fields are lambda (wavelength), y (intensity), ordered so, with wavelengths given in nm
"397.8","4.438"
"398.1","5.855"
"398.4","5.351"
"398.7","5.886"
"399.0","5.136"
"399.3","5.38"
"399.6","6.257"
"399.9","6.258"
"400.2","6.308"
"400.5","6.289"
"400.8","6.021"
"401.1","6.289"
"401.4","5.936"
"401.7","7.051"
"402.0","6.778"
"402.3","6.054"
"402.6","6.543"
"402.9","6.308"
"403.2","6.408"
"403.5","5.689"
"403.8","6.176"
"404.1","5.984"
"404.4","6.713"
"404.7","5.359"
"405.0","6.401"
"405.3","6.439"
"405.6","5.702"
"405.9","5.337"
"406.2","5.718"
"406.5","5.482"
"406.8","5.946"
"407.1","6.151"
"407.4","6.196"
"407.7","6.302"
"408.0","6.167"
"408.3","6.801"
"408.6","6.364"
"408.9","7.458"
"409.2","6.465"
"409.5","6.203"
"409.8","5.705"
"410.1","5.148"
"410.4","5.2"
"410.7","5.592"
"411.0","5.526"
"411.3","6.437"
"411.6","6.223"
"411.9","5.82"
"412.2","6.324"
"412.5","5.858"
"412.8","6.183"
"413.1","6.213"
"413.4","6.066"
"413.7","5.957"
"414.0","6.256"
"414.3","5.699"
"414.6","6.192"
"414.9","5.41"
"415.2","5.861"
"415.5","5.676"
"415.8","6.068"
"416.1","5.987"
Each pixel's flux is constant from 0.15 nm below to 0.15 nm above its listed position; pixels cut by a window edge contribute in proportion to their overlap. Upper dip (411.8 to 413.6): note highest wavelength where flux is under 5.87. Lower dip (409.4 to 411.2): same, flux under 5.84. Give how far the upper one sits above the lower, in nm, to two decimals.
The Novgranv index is 1.50 nm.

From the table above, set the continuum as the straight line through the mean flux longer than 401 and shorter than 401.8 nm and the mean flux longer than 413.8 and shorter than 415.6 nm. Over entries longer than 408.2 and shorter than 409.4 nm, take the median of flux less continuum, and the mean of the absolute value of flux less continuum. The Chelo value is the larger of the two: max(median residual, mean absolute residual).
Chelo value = 0.7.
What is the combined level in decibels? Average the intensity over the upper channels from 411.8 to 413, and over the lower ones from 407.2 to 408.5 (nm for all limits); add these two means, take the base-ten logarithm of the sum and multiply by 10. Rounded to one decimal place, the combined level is 10.9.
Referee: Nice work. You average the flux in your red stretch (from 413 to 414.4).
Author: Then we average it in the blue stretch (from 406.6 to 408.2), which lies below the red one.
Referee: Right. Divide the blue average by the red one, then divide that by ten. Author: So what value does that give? 0.102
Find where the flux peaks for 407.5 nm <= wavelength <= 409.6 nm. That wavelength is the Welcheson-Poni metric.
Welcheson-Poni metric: 408.9 nm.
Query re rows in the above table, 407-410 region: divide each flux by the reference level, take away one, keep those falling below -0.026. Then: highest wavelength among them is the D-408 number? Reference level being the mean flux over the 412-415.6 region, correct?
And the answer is 409.8 nm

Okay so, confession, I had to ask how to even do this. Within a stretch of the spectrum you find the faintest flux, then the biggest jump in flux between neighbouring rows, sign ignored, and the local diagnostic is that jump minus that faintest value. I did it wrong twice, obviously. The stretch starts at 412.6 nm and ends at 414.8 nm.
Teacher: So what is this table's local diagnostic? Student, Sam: -5.14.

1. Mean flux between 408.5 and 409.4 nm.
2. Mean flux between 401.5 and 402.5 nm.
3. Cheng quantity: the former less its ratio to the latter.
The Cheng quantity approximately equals 5.7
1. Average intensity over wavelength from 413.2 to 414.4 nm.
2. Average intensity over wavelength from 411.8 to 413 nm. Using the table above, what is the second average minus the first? 0.05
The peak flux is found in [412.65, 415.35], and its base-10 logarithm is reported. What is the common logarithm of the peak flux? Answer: 0.80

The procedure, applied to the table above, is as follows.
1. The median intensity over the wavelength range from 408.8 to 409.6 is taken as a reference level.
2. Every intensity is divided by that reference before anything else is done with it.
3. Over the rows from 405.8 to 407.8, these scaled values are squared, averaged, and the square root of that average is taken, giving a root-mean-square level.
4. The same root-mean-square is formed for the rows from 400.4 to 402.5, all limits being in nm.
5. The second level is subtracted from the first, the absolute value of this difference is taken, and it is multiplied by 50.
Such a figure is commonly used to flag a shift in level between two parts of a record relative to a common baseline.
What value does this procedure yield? 3.6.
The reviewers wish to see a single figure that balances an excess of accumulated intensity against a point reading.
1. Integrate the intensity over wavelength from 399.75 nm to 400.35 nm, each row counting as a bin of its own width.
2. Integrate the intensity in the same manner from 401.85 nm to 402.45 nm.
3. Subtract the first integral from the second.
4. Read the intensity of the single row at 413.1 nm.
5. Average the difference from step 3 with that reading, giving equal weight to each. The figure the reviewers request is 3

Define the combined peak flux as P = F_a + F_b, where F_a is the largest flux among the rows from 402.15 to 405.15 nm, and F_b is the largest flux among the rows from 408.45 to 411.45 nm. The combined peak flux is 14.17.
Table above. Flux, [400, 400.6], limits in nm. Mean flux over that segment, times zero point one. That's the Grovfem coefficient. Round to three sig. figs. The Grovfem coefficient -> 0.630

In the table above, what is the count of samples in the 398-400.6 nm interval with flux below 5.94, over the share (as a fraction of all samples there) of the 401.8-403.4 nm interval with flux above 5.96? 5.0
